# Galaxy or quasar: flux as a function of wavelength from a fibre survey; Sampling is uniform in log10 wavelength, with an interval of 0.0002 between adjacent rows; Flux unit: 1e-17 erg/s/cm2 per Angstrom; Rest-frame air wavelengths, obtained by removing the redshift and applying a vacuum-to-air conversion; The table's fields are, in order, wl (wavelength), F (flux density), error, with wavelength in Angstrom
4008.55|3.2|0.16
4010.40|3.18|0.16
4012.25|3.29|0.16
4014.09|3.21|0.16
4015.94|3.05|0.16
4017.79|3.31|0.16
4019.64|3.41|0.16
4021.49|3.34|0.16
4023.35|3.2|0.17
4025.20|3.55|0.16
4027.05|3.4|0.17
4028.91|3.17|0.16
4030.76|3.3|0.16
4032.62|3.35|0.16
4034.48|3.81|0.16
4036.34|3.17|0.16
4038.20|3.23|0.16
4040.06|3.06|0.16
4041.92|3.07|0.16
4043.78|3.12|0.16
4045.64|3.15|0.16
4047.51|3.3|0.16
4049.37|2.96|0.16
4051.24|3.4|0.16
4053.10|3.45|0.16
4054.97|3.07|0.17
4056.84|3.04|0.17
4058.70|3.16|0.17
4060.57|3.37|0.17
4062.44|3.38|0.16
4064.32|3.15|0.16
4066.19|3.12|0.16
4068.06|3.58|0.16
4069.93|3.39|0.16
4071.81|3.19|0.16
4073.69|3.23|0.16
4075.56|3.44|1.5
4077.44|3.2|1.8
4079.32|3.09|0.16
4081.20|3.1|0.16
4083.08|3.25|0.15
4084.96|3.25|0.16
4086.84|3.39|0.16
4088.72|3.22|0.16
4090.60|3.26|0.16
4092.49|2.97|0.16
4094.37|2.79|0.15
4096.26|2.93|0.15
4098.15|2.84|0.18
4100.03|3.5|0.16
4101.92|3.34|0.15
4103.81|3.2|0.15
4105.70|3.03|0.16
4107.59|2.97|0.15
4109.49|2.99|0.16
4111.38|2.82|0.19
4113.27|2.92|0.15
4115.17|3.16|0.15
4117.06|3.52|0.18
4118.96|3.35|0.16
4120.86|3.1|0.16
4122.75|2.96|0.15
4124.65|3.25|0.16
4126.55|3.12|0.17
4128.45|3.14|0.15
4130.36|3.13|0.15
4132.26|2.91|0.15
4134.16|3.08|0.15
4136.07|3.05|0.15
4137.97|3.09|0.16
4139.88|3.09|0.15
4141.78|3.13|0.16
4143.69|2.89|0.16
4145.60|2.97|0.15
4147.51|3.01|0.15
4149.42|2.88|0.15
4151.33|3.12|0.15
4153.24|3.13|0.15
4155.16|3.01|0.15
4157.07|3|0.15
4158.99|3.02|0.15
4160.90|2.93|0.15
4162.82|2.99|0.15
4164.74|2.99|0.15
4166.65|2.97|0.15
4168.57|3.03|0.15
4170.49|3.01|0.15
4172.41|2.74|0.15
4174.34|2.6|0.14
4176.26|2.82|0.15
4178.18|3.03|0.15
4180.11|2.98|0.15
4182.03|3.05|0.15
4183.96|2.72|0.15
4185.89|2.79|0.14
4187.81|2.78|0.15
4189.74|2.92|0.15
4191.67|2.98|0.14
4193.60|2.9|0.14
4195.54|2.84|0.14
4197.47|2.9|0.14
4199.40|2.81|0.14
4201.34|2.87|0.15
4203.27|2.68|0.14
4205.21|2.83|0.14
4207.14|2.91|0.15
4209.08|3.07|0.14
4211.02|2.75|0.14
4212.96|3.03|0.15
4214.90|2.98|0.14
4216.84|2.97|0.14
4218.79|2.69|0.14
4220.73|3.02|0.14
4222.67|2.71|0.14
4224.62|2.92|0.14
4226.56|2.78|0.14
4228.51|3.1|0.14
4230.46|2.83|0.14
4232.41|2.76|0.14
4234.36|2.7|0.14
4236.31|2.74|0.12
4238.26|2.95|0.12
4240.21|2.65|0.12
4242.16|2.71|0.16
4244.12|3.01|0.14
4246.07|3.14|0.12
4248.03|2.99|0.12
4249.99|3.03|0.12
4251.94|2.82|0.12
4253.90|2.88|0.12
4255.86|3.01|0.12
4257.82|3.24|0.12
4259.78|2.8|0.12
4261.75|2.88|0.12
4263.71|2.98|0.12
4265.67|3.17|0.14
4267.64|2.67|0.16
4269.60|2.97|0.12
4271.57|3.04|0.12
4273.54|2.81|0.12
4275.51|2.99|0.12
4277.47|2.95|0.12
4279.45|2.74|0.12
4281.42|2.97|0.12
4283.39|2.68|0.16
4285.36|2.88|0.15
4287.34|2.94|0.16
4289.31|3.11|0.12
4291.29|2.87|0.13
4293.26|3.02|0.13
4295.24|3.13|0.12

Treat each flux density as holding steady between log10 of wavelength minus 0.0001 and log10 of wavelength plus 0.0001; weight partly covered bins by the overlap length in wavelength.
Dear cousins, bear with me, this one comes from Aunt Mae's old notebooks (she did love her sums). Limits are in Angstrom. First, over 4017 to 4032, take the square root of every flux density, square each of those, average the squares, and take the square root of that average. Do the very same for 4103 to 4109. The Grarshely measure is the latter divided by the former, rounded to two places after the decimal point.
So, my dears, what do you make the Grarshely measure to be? 0.96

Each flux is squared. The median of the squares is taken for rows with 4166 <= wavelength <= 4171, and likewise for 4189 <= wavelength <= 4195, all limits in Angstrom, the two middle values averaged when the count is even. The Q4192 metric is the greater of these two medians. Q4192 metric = 9.1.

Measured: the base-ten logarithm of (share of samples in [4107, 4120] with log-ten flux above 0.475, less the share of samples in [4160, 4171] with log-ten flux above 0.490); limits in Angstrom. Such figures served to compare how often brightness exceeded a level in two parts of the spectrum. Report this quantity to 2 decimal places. -0.24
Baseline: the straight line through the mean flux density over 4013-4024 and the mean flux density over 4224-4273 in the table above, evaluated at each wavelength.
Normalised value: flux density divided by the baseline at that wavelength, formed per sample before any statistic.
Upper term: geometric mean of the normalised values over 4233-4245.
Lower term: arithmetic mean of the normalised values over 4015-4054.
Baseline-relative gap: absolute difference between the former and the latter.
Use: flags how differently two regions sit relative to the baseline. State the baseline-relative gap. 0.06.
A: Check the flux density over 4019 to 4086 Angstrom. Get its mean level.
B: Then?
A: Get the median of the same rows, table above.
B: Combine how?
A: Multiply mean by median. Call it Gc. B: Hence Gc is 10.5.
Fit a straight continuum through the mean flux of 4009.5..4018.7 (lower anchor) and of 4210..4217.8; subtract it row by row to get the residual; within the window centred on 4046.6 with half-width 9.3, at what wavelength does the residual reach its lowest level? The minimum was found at 4049.37 Angstrom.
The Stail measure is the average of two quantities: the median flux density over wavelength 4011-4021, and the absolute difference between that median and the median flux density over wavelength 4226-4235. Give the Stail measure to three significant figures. 1.90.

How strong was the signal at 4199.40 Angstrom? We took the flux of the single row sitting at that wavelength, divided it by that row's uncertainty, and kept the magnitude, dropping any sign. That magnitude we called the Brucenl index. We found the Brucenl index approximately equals 20.1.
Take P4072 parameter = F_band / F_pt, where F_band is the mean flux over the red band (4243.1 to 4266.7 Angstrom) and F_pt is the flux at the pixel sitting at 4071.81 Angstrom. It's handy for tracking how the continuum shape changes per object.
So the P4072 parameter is 0.939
